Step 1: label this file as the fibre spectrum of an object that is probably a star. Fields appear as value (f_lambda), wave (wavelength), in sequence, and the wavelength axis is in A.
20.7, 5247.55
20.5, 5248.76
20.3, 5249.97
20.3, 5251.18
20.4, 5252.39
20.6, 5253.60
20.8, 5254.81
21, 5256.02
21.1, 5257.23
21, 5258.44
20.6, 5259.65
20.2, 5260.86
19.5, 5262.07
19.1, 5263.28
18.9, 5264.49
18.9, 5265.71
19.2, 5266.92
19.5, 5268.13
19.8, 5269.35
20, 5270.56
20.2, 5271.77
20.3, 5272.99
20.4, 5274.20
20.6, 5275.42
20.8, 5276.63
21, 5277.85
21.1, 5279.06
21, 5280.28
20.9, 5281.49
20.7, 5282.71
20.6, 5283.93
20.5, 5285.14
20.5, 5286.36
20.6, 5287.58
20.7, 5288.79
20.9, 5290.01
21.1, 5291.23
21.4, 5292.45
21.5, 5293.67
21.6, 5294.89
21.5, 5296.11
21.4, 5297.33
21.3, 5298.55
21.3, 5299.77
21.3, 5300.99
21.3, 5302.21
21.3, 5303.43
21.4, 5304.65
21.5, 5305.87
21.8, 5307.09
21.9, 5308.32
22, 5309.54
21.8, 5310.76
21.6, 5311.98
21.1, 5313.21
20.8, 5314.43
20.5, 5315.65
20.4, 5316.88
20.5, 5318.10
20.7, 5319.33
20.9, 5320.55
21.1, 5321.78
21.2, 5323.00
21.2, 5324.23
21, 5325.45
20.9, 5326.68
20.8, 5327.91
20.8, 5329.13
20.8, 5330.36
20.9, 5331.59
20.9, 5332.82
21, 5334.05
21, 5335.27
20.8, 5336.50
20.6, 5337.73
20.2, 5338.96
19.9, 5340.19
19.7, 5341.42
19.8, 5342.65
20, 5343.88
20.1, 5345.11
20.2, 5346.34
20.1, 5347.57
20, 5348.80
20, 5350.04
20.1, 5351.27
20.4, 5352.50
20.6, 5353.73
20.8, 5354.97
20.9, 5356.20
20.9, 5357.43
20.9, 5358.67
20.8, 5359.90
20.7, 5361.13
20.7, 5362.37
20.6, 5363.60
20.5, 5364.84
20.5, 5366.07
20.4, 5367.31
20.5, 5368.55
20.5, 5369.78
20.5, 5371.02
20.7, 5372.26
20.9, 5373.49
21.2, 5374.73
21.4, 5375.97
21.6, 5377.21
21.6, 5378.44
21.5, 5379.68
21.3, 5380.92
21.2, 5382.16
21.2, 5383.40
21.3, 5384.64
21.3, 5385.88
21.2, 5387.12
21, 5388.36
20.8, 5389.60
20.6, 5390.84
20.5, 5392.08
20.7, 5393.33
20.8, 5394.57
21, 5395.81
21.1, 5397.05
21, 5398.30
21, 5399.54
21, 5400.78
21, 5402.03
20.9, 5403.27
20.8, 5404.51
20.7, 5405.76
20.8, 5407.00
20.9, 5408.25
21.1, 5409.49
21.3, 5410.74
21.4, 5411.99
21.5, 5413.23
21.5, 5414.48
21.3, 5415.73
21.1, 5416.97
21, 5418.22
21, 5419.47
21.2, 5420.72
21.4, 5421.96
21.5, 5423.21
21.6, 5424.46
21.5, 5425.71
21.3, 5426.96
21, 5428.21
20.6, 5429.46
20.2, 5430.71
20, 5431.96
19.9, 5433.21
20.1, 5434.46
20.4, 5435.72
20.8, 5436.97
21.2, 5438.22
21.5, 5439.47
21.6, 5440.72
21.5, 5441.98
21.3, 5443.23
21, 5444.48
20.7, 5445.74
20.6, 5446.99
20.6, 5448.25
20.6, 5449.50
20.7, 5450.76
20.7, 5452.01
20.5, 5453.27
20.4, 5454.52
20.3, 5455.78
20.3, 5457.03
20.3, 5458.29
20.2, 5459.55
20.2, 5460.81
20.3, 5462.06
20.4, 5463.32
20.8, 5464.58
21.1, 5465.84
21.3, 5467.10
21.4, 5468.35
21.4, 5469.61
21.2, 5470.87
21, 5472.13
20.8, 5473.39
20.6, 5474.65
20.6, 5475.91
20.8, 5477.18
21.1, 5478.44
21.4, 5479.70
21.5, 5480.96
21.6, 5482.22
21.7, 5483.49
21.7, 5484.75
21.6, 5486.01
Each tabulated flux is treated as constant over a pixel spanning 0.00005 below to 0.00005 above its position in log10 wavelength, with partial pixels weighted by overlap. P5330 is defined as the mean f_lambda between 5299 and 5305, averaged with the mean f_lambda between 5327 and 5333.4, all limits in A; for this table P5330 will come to 21.08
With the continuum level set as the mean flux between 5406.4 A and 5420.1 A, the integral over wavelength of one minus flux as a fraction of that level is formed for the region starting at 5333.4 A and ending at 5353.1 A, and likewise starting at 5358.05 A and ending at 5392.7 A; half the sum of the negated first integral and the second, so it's -0.23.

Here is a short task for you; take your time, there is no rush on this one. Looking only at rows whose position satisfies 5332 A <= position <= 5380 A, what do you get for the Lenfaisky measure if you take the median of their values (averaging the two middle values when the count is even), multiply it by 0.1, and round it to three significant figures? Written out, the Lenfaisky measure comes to 2.06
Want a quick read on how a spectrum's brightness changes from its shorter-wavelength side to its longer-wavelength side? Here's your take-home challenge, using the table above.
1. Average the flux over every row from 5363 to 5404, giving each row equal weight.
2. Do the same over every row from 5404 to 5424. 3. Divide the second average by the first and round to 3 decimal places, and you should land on 1.010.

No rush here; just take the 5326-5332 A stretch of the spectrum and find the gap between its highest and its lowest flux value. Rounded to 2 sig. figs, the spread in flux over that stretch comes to 0.10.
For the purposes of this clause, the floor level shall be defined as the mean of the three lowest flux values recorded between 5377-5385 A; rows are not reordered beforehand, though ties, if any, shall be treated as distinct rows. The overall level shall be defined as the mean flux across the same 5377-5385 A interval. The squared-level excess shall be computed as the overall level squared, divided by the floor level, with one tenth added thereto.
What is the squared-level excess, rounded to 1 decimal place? 21.6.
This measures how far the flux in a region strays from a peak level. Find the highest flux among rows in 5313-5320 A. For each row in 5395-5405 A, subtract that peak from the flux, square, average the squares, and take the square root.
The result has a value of 0.15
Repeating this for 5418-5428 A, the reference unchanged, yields 0.30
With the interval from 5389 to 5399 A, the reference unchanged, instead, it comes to 0.35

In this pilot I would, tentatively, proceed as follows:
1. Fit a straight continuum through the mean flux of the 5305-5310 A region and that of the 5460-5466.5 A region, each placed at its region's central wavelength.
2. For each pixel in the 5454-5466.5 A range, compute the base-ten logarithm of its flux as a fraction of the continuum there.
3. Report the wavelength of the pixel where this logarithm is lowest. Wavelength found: 5459.55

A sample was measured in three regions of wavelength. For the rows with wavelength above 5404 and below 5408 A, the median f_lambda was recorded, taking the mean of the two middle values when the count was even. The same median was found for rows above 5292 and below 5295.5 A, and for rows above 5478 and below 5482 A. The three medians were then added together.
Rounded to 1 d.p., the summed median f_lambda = 63.7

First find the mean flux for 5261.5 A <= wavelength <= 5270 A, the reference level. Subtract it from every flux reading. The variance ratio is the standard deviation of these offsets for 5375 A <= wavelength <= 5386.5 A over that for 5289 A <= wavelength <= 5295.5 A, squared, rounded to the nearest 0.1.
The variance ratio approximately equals 0.3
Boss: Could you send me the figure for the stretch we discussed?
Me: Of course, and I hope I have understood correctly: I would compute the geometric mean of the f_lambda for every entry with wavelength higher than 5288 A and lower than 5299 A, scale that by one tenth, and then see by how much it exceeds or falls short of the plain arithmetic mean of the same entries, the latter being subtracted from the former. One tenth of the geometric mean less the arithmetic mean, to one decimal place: -19.1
